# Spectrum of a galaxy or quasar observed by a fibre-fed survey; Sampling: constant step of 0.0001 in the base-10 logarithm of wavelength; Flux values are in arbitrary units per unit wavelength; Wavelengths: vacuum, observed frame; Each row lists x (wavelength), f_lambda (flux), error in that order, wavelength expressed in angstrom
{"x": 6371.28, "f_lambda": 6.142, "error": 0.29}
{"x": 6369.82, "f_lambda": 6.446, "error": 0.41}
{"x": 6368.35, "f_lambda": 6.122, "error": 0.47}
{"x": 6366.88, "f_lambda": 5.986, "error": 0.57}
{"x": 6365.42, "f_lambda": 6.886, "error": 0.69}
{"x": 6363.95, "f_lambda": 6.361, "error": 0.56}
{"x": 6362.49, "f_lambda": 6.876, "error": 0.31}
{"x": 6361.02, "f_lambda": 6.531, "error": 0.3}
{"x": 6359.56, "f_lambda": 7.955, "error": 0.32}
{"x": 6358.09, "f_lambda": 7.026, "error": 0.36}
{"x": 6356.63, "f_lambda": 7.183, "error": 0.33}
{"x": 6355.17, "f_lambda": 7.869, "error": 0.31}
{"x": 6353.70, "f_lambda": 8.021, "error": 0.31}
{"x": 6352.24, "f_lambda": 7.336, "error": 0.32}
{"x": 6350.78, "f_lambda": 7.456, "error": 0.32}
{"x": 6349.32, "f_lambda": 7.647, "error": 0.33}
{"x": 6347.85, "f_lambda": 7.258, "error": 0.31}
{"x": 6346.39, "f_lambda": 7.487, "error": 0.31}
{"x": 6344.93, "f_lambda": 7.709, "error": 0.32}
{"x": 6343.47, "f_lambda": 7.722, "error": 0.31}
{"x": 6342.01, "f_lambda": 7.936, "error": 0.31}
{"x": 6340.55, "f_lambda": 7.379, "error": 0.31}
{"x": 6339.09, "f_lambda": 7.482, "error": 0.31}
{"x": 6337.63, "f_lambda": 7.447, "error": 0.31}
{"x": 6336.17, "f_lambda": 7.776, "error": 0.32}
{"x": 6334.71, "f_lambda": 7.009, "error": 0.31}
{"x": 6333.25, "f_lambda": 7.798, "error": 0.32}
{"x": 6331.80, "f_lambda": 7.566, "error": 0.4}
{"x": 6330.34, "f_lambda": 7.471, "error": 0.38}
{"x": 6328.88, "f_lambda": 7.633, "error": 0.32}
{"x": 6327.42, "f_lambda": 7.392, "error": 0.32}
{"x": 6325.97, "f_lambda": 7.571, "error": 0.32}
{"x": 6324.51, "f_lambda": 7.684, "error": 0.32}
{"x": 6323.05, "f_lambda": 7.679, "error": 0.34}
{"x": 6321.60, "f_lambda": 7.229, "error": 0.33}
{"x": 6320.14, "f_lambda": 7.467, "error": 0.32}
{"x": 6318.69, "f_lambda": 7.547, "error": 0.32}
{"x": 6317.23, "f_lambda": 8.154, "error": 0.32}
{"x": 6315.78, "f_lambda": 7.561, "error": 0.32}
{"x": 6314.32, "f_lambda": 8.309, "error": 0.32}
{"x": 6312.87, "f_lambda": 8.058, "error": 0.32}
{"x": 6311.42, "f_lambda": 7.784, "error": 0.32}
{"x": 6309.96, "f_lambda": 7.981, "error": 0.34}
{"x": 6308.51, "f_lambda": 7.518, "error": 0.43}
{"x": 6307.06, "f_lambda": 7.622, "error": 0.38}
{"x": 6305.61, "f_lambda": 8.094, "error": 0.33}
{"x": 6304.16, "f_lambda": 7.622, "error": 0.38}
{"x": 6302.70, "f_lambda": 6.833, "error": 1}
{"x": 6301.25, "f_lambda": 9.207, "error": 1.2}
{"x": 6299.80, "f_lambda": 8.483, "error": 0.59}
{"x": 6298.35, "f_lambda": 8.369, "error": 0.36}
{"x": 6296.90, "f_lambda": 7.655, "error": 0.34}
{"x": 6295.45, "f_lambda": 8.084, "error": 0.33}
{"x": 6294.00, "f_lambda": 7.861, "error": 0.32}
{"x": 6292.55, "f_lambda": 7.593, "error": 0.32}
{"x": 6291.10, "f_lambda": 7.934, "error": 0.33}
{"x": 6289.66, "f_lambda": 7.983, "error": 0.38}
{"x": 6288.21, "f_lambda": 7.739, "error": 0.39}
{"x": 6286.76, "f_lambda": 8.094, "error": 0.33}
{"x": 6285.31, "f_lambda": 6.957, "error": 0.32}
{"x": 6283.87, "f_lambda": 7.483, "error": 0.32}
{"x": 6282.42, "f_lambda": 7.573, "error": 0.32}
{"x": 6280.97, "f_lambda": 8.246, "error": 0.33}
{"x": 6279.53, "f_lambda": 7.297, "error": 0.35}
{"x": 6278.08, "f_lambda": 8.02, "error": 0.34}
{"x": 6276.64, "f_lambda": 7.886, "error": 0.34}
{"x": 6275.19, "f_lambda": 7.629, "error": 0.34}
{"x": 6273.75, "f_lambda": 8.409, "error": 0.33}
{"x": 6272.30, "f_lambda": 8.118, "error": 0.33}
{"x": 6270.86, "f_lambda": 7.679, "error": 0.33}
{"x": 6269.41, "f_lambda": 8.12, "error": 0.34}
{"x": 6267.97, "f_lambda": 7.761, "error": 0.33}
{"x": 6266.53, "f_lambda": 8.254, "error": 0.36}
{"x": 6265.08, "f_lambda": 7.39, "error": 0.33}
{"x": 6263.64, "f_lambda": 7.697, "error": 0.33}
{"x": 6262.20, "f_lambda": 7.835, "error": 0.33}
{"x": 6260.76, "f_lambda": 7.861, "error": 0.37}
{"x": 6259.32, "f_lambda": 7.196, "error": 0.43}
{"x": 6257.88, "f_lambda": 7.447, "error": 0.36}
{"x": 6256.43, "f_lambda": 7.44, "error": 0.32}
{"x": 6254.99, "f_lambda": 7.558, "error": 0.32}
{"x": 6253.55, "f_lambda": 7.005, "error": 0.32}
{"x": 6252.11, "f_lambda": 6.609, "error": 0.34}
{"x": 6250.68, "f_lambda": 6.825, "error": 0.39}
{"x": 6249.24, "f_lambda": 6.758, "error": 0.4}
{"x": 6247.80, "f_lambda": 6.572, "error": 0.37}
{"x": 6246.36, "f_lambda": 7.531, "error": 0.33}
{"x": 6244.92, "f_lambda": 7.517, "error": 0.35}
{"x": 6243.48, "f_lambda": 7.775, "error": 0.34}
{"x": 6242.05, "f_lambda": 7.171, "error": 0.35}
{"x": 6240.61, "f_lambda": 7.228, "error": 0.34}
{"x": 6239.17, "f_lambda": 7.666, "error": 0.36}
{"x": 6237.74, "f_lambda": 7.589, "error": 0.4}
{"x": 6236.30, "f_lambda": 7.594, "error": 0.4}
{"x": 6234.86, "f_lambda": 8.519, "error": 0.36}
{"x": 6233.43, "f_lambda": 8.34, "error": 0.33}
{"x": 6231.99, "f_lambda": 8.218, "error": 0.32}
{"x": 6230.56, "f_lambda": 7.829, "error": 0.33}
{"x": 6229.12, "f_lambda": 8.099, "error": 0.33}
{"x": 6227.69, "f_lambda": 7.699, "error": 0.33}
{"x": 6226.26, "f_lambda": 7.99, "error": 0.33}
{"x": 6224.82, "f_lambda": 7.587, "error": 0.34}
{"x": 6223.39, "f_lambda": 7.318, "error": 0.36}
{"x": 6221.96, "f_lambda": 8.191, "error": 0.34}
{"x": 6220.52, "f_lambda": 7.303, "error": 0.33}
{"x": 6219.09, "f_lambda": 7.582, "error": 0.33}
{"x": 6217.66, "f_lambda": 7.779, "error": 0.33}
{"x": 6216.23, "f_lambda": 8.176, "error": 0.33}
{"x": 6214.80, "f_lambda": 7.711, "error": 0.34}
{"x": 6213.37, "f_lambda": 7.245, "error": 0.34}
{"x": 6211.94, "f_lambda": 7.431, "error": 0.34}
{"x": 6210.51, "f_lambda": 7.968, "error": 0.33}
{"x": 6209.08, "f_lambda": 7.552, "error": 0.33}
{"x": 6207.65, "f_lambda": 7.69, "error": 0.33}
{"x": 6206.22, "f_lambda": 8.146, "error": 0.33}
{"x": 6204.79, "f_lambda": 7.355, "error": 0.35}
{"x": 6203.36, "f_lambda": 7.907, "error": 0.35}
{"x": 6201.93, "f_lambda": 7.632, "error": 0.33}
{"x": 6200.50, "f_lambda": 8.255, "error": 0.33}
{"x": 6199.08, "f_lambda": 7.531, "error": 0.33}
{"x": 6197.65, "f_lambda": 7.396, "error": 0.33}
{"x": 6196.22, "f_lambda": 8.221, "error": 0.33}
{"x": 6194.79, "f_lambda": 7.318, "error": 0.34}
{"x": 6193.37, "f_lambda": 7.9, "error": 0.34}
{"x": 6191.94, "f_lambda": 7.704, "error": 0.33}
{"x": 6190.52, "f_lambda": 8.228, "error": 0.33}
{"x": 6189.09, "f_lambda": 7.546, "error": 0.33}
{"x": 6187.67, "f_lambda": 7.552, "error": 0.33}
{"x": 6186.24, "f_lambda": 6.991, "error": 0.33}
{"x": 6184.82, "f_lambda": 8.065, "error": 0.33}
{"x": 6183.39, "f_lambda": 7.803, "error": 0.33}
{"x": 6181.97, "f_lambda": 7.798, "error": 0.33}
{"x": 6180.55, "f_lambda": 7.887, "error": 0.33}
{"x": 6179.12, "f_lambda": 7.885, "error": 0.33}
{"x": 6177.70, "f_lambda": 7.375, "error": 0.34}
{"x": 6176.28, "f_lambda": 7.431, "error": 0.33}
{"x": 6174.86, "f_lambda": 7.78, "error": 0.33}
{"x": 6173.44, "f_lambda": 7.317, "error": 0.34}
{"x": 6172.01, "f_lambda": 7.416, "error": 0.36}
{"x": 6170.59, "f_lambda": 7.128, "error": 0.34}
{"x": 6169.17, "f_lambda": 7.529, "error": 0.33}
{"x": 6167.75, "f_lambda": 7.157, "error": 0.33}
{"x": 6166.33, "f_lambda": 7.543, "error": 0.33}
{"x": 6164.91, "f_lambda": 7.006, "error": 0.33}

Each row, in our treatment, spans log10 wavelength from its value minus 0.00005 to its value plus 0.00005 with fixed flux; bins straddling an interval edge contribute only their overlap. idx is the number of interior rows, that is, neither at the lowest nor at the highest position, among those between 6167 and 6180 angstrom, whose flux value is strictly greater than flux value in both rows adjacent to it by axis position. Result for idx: 3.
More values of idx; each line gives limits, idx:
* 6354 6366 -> 2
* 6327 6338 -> 3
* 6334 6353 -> 4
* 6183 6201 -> 5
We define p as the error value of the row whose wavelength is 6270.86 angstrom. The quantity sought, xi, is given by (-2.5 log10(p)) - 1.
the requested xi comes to 0.20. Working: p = 0.330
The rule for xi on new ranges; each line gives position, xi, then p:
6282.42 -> 0.24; 0.320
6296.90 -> 0.17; 0.340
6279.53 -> 0.14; 0.350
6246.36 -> 0.20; 0.330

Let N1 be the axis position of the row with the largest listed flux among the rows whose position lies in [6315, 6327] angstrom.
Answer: 6317.23 angstrom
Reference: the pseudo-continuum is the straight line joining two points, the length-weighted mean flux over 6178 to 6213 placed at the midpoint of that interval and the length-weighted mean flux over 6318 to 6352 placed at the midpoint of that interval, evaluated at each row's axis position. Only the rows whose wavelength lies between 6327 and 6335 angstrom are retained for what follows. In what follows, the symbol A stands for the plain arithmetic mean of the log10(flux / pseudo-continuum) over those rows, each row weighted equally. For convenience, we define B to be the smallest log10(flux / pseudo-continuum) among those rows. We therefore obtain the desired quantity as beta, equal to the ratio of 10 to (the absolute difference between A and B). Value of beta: 362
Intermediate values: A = -0.004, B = -0.031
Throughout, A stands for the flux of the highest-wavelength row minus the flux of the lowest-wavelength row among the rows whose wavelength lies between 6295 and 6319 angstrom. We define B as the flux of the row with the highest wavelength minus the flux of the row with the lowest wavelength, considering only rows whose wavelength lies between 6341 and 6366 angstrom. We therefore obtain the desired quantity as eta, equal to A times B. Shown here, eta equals 0.56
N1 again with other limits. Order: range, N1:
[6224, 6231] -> 6229.12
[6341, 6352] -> 6342.01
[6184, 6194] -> 6190.52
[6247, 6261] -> 6260.76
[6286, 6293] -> 6286.76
